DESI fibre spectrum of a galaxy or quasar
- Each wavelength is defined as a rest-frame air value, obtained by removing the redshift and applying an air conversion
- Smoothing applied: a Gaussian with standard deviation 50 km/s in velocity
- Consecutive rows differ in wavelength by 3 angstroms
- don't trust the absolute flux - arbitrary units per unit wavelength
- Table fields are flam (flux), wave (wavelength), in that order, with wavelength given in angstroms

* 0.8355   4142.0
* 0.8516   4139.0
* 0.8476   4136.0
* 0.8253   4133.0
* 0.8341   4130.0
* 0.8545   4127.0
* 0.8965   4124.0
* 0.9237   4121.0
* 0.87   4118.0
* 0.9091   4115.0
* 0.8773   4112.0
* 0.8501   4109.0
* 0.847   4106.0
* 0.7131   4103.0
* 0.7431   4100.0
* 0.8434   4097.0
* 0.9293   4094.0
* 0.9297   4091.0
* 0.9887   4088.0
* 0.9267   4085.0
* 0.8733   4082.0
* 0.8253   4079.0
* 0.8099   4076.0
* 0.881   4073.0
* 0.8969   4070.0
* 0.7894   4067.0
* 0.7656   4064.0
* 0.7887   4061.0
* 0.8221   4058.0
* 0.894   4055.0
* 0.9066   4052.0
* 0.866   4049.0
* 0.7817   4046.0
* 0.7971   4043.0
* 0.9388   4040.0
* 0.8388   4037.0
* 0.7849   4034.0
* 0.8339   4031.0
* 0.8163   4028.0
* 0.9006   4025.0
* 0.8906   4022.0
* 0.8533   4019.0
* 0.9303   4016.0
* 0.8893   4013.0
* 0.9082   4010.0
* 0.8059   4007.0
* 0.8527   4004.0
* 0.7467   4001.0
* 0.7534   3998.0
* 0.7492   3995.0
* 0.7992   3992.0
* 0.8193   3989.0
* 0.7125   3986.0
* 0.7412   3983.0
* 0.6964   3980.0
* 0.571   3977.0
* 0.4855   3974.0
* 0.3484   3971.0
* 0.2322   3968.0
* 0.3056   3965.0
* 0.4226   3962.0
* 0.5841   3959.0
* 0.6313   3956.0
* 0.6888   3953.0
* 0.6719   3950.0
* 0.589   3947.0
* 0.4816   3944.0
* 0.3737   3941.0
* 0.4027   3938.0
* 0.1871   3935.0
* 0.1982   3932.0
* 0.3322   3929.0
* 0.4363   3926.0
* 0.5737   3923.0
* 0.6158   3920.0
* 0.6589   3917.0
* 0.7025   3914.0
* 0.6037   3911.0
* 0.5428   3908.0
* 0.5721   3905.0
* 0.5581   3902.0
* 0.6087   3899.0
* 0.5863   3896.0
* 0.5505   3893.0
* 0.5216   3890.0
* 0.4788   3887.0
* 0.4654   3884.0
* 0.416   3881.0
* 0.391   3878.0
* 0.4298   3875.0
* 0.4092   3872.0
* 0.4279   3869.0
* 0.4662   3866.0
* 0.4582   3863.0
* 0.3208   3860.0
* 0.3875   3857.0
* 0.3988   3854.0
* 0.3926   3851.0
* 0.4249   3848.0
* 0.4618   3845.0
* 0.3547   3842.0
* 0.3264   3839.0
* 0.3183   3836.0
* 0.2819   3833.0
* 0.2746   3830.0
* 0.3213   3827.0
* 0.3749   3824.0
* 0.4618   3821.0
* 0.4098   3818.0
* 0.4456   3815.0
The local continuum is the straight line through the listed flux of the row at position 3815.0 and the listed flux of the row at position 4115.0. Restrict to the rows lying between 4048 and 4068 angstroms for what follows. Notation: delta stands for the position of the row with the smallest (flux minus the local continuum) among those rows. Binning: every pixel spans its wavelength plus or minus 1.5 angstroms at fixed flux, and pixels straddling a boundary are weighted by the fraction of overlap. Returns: 4064.0 angstroms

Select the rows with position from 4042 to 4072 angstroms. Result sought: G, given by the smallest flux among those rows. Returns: 0.7656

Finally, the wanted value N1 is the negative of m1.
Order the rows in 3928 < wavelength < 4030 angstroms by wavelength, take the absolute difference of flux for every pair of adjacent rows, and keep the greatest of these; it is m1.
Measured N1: -0.22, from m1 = 0.22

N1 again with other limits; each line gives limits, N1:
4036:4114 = -0.14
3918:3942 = -0.22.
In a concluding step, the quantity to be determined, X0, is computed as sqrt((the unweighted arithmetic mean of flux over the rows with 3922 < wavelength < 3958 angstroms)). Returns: 0.68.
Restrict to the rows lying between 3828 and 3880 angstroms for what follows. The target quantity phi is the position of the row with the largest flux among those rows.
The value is 3866.0 angstroms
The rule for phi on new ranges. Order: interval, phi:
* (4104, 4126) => 4121.0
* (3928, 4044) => 4040.0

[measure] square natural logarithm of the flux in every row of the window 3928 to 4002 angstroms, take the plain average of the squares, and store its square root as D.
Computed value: 0.82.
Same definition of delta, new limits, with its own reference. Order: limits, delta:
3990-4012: 4001.0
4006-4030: 4028.0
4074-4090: 4076.0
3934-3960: 3935.0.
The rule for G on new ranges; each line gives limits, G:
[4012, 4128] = 0.7131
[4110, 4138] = 0.8253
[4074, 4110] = 0.7131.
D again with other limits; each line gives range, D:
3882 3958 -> 0.77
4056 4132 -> 0.18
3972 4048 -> 0.28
